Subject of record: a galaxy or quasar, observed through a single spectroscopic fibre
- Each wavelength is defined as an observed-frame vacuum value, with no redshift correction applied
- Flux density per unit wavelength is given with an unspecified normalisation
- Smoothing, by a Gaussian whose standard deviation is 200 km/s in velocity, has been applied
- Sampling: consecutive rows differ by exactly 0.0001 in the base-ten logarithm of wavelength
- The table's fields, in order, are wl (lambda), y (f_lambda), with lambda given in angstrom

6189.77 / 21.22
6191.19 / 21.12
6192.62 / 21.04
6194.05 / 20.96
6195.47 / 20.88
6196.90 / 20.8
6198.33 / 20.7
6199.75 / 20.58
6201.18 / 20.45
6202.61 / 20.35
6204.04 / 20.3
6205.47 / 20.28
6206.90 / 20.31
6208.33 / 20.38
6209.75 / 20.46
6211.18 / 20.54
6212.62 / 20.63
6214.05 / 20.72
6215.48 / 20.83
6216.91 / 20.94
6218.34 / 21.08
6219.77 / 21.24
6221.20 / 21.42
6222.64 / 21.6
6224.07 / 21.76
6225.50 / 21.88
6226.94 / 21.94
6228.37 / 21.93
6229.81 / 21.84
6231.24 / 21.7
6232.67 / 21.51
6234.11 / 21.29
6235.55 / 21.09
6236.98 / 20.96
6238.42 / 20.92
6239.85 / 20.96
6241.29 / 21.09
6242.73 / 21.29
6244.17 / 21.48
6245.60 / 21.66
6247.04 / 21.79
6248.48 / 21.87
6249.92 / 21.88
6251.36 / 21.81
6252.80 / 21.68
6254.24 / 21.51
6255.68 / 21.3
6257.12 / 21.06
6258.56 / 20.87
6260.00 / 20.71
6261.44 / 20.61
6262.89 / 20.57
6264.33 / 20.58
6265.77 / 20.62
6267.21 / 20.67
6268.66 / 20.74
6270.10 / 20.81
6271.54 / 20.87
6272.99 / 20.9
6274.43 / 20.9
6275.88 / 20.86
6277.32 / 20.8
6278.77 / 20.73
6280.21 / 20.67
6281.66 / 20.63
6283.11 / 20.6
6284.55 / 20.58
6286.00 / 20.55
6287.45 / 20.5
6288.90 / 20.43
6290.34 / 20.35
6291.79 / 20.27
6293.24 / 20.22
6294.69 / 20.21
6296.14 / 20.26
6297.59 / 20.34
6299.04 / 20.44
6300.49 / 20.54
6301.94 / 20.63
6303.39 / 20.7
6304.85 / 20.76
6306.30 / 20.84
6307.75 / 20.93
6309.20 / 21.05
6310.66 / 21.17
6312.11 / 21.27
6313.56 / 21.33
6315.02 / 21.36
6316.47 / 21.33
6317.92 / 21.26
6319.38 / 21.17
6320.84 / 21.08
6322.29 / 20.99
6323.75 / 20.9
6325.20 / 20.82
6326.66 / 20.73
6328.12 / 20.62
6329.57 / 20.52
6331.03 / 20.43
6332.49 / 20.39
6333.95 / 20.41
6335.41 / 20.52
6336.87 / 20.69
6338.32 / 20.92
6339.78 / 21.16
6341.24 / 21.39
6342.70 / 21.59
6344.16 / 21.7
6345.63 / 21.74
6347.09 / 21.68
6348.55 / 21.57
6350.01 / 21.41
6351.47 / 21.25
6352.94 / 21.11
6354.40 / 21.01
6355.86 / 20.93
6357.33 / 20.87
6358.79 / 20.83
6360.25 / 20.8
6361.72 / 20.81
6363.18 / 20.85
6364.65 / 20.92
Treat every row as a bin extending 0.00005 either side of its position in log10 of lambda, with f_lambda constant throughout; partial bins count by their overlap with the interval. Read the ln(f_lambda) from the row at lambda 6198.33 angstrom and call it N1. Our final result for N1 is 3.03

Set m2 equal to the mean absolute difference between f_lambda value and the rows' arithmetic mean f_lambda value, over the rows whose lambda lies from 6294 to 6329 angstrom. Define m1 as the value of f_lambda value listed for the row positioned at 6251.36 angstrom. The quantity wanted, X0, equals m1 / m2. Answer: 75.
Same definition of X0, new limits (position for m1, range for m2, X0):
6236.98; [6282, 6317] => 66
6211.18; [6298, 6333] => 77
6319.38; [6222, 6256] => 74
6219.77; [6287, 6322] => 59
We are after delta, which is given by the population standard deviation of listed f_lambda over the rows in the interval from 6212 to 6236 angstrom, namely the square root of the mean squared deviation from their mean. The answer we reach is 0.43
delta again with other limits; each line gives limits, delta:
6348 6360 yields 0.25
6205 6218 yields 0.22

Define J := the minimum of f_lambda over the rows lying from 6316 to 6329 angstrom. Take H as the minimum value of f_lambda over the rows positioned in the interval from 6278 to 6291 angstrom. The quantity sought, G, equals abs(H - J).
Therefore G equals 0.27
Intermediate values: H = 20.35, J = 20.62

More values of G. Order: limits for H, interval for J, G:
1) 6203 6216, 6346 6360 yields 0.55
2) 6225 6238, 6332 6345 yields 0.57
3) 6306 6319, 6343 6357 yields 0.09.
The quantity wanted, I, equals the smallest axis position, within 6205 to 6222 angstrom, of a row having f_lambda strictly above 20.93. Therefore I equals 6216.91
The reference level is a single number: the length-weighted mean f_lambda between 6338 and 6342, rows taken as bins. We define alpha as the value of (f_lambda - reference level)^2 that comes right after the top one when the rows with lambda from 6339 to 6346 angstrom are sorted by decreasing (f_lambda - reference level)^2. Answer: 0.27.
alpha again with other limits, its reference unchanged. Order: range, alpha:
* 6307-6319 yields 0.03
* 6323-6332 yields 0.44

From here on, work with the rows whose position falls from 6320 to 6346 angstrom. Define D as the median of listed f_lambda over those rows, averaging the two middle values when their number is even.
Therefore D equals 20.86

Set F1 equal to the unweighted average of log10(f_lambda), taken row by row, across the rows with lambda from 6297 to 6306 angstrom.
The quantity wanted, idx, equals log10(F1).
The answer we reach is 0.118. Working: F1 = 1.31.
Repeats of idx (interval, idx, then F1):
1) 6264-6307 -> 0.119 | 1.31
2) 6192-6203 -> 0.119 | 1.32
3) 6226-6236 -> 0.125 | 1.33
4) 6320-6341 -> 0.119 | 1.32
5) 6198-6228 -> 0.120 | 1.32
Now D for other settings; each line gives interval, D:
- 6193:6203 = 20.70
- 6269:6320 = 20.73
